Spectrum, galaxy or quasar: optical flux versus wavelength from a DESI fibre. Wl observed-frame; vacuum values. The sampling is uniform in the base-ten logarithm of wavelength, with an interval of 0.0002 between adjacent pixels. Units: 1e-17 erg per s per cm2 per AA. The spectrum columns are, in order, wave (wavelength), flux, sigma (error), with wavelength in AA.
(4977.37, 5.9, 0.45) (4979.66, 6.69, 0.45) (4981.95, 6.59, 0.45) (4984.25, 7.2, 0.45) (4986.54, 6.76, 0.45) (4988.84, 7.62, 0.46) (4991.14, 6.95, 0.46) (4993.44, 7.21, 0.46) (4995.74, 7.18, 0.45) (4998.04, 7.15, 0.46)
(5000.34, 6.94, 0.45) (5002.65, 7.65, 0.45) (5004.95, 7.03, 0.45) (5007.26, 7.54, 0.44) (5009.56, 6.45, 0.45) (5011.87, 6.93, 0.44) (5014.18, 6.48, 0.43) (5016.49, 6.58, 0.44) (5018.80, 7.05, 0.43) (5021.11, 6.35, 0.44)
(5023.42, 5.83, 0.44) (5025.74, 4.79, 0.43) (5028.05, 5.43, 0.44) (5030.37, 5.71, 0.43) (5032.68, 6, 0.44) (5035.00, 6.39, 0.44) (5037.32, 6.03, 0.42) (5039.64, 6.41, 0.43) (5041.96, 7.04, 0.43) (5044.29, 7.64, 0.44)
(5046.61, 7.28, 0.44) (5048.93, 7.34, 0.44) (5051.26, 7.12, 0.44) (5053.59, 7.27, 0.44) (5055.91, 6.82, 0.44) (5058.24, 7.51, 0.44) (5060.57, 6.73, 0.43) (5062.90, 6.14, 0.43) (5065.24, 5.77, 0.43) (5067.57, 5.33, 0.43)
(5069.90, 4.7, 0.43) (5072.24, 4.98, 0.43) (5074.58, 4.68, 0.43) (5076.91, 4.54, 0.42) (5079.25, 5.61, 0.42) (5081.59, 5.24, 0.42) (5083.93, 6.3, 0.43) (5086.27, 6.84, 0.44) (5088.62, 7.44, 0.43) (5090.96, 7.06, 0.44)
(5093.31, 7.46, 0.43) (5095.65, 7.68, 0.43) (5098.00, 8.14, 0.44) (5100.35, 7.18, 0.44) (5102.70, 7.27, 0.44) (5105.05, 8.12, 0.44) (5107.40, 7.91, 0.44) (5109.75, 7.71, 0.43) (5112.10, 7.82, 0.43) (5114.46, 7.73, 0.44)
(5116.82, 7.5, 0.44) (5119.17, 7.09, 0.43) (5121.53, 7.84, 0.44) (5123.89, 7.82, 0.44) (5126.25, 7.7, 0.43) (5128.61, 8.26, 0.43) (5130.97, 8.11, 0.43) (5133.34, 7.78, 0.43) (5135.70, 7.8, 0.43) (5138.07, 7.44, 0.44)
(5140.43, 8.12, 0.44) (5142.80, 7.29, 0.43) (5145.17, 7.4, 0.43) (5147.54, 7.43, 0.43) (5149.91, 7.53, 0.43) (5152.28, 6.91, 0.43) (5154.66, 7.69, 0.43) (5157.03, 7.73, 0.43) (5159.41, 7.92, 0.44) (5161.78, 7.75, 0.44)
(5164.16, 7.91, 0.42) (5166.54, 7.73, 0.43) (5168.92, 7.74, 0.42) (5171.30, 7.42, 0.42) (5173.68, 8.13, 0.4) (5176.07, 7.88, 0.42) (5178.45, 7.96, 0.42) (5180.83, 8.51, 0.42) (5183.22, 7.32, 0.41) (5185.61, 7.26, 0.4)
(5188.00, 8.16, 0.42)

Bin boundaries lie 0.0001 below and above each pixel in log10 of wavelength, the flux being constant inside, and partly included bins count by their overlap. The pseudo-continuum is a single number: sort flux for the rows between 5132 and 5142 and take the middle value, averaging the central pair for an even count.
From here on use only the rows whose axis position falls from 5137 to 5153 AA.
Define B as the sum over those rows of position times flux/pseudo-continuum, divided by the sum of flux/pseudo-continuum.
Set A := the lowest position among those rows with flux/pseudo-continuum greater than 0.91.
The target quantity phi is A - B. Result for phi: -7.0 AA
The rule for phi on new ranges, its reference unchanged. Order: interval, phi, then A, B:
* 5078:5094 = 1.8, 5088.62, 5086.8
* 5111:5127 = -7.1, 5112.10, 5119.2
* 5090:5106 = -4.8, 5093.31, 5098.1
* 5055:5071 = -4.0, 5058.24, 5062.3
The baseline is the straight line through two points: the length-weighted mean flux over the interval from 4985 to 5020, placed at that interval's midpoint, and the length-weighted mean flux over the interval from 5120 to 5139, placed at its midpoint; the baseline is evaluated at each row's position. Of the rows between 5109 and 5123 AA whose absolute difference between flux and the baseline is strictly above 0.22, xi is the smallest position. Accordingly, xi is 5116.82 AA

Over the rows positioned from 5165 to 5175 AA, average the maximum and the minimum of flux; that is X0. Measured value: 7.8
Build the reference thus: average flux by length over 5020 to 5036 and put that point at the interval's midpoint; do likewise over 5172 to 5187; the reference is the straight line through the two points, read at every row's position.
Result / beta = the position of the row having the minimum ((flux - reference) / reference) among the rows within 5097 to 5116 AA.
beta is 5100.35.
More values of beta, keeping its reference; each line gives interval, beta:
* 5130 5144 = 5142.80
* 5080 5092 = 5081.59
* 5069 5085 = 5076.91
